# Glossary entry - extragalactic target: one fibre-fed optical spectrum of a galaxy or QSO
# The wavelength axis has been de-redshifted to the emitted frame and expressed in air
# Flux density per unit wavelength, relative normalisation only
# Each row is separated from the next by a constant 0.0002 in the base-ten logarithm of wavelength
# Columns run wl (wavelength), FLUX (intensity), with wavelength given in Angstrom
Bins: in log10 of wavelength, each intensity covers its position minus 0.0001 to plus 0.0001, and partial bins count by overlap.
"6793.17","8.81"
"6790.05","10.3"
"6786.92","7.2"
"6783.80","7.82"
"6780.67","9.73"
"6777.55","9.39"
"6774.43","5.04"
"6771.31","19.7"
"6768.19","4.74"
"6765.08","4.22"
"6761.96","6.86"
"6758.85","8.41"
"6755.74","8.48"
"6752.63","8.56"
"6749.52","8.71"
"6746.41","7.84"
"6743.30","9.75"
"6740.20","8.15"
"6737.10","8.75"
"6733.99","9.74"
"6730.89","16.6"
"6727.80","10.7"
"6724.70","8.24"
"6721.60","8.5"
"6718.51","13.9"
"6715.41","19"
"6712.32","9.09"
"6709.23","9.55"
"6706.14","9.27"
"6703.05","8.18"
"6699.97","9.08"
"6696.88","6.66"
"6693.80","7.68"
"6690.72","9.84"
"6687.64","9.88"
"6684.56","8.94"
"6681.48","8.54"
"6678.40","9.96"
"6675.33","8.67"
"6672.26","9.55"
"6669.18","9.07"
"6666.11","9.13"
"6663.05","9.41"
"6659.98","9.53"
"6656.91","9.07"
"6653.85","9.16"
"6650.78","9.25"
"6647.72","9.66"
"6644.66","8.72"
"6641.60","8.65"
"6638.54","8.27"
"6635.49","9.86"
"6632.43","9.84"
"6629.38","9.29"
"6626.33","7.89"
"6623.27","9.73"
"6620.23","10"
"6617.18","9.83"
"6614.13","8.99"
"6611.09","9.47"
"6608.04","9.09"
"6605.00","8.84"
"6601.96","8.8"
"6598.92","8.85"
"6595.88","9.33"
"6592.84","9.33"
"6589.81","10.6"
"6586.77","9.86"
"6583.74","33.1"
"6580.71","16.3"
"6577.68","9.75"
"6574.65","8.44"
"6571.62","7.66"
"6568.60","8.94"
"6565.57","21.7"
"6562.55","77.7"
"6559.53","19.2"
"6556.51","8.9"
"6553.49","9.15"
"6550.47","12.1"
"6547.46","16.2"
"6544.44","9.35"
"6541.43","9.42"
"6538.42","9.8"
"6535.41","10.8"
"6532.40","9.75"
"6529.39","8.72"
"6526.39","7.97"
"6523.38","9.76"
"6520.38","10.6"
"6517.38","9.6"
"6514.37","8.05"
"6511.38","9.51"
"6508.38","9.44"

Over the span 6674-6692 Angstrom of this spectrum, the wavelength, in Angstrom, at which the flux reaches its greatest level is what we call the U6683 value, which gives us 6678.40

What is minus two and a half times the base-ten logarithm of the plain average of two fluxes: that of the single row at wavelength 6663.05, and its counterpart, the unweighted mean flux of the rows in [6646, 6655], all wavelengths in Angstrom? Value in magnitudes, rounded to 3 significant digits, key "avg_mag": -2.43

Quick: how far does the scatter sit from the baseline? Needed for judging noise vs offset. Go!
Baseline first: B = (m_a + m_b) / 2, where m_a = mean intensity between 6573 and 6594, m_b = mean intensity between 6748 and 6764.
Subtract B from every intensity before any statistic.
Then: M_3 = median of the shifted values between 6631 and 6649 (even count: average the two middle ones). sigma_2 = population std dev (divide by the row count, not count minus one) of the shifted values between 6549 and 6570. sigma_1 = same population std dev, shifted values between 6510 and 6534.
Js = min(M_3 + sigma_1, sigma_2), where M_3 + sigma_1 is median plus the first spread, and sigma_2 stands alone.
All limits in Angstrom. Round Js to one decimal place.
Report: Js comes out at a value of -1.0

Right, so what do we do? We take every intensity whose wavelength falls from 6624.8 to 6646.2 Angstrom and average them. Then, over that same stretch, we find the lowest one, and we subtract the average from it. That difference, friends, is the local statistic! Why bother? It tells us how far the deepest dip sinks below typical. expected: -1.0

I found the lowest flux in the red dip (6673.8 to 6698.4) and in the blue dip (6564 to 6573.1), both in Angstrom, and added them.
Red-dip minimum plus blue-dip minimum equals 14.3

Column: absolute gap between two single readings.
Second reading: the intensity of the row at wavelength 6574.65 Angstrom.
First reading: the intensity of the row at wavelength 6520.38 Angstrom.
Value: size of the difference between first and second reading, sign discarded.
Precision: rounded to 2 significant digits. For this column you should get 2.2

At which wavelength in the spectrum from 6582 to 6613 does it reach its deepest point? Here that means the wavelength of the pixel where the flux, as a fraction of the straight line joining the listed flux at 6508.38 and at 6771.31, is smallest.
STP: 6605.00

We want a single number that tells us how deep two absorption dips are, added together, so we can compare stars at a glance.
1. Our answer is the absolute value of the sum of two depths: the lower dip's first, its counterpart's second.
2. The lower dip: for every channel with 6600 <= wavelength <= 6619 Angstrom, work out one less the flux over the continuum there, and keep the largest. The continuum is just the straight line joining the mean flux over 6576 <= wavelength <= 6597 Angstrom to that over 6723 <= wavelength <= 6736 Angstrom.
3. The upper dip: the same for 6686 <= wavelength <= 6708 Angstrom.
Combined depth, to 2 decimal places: 0.80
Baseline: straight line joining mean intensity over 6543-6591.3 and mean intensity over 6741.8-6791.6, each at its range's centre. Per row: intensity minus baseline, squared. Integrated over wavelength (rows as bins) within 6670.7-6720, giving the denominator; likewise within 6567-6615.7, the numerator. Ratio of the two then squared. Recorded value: 22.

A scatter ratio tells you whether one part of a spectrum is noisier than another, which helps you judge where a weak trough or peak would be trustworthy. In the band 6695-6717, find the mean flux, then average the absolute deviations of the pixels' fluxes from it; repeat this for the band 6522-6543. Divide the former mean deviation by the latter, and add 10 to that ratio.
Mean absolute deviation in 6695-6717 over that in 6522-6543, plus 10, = 13.9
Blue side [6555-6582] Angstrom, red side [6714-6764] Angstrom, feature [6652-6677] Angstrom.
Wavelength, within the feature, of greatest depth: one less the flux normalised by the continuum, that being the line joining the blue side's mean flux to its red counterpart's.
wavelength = 6653.85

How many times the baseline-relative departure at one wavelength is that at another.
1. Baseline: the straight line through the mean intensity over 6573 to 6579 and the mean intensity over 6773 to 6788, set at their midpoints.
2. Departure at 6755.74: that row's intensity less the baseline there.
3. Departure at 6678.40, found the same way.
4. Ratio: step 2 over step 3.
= 0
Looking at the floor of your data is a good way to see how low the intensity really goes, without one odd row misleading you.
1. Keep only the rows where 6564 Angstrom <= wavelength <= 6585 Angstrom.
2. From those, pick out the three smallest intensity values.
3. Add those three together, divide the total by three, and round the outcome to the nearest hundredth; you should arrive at 8.35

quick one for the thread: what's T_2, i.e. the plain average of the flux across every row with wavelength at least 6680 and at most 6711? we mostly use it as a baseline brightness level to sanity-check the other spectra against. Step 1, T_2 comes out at 8.8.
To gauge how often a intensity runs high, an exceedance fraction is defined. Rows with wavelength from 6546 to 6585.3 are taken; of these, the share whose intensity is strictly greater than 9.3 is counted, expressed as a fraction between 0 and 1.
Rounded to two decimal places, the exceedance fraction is 0.62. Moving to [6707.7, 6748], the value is 0.54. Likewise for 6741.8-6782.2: 0.31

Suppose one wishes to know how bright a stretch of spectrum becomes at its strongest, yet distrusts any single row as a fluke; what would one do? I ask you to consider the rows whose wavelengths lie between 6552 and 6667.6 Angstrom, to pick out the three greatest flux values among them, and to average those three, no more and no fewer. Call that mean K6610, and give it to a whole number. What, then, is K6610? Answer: 44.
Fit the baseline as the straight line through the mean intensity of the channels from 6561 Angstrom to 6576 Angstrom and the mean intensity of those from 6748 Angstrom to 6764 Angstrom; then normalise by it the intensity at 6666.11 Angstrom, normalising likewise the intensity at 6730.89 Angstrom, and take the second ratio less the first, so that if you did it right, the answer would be 1.0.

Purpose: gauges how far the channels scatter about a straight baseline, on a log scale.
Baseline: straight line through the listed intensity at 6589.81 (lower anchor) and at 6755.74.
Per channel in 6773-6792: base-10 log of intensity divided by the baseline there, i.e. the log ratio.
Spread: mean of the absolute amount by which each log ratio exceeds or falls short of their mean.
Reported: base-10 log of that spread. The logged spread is -1.1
